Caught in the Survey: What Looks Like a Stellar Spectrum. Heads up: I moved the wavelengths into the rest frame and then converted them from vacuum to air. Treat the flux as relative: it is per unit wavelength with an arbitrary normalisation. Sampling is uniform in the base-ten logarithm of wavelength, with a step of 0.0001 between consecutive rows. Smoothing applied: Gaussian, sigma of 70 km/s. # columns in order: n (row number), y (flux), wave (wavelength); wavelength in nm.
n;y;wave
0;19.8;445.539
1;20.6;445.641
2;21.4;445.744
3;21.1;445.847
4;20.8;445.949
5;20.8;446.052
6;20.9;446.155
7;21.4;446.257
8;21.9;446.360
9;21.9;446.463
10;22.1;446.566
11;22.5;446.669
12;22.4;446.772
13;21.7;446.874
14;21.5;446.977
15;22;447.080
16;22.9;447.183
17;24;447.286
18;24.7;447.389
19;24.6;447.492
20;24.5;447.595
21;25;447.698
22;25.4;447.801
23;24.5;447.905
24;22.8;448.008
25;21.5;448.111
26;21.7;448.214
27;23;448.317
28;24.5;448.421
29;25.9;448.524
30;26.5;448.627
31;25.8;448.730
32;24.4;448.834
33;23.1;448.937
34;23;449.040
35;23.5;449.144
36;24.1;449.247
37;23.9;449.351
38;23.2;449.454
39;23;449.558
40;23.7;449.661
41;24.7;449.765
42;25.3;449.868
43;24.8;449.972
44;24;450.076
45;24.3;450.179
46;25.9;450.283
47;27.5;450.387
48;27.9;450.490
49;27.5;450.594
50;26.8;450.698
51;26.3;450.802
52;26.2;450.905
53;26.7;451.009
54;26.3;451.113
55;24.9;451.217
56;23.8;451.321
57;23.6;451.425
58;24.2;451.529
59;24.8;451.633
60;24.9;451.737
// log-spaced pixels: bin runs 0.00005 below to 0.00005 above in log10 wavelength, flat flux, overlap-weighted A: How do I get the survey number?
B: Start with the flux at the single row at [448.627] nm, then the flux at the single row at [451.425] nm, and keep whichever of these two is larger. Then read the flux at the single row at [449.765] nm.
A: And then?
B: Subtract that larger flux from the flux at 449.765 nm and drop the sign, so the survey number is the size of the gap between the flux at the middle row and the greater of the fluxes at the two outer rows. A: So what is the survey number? 1.8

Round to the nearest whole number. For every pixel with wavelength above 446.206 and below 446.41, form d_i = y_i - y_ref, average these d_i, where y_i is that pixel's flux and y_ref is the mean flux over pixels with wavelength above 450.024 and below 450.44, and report -4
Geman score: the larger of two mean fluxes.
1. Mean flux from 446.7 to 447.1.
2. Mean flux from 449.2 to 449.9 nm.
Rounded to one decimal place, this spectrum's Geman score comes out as 24.0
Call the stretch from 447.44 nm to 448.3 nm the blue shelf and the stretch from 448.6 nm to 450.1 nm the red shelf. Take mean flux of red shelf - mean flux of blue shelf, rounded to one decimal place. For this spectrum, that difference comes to 0.4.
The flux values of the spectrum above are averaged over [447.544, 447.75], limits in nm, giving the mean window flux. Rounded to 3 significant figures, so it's 24.8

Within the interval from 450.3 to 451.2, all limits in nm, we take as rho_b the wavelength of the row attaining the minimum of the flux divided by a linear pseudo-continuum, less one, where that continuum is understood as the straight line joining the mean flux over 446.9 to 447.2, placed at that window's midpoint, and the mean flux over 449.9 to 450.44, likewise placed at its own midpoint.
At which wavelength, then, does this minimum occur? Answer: 451.113 nm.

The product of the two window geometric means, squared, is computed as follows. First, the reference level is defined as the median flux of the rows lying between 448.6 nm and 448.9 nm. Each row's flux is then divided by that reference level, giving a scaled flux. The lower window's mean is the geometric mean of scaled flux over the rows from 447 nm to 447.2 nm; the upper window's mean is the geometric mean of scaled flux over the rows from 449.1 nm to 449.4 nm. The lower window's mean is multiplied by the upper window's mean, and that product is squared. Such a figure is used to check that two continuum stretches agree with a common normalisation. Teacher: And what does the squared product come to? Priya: 0.646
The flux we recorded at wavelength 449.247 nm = 24.1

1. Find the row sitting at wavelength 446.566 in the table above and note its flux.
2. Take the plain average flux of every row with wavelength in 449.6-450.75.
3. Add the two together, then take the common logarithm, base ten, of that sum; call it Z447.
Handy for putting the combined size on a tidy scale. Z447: 1.679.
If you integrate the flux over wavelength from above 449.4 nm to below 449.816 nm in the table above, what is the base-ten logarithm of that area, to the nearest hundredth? 0.99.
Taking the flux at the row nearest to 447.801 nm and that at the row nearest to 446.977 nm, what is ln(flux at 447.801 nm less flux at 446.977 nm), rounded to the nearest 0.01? 1.36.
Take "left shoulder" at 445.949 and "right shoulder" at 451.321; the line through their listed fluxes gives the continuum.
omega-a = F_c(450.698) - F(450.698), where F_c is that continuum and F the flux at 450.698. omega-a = -3.3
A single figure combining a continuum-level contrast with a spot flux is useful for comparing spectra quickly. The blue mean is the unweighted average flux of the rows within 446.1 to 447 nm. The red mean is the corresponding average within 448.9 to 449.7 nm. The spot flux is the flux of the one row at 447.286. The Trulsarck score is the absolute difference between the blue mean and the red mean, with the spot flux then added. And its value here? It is 25.6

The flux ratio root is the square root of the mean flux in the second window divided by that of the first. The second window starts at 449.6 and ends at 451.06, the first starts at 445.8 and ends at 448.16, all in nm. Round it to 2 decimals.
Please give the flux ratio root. 1.07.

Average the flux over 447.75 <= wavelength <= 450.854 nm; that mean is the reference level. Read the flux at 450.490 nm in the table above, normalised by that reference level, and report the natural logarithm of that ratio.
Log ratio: 0.13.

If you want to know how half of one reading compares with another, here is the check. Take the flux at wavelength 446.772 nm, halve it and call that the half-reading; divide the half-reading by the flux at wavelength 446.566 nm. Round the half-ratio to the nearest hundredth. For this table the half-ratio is 0.51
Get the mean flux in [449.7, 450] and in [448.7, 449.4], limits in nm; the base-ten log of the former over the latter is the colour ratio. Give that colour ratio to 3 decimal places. 0.017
